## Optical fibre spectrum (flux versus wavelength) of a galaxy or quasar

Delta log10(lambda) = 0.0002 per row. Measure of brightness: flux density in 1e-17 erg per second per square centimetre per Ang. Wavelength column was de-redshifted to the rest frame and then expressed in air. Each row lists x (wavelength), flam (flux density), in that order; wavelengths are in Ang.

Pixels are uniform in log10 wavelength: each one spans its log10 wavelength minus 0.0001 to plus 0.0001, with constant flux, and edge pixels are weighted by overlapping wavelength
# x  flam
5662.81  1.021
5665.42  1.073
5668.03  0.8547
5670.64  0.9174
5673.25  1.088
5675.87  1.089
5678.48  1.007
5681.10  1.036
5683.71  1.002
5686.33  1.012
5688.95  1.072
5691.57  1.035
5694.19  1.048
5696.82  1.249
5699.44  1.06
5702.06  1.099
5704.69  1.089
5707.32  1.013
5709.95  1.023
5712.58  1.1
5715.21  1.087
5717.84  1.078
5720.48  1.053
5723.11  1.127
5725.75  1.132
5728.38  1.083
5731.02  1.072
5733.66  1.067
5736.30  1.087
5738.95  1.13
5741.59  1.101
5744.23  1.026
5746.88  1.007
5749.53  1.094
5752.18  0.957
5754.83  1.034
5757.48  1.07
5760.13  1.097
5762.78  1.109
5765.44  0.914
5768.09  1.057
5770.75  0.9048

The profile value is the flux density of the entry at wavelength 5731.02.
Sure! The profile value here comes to 1.072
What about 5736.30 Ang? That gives 1.087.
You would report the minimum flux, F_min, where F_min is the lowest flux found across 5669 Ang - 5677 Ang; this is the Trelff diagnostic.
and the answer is 0.9174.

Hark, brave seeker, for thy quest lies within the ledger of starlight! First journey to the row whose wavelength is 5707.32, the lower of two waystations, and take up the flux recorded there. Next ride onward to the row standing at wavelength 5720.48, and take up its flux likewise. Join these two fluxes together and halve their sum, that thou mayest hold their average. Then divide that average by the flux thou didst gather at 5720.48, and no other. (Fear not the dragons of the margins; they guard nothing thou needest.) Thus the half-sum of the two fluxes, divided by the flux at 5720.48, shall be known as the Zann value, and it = 0.98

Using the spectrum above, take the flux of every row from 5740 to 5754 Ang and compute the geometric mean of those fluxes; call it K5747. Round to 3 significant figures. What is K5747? 1.04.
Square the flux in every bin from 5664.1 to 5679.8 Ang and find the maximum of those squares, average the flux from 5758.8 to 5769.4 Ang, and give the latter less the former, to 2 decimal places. -0.14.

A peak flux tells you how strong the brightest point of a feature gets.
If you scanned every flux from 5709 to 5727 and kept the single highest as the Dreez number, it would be 1.132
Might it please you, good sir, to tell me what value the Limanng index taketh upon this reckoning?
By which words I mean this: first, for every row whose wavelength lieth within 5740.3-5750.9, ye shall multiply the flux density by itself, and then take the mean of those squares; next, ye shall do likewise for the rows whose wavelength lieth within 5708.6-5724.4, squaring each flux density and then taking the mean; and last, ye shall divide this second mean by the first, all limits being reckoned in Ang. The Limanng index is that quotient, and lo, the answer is 1.04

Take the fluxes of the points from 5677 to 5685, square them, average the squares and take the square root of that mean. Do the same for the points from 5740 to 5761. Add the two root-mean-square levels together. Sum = 2.06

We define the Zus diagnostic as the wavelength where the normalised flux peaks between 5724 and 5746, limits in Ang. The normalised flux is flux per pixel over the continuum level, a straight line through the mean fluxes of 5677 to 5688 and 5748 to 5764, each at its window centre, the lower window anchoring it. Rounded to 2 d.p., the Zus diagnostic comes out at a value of 5725.75 Ang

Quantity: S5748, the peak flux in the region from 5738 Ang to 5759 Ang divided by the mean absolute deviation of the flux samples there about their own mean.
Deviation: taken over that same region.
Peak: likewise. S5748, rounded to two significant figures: 24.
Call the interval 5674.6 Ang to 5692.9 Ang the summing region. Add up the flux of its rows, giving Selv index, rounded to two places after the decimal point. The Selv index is 7.25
